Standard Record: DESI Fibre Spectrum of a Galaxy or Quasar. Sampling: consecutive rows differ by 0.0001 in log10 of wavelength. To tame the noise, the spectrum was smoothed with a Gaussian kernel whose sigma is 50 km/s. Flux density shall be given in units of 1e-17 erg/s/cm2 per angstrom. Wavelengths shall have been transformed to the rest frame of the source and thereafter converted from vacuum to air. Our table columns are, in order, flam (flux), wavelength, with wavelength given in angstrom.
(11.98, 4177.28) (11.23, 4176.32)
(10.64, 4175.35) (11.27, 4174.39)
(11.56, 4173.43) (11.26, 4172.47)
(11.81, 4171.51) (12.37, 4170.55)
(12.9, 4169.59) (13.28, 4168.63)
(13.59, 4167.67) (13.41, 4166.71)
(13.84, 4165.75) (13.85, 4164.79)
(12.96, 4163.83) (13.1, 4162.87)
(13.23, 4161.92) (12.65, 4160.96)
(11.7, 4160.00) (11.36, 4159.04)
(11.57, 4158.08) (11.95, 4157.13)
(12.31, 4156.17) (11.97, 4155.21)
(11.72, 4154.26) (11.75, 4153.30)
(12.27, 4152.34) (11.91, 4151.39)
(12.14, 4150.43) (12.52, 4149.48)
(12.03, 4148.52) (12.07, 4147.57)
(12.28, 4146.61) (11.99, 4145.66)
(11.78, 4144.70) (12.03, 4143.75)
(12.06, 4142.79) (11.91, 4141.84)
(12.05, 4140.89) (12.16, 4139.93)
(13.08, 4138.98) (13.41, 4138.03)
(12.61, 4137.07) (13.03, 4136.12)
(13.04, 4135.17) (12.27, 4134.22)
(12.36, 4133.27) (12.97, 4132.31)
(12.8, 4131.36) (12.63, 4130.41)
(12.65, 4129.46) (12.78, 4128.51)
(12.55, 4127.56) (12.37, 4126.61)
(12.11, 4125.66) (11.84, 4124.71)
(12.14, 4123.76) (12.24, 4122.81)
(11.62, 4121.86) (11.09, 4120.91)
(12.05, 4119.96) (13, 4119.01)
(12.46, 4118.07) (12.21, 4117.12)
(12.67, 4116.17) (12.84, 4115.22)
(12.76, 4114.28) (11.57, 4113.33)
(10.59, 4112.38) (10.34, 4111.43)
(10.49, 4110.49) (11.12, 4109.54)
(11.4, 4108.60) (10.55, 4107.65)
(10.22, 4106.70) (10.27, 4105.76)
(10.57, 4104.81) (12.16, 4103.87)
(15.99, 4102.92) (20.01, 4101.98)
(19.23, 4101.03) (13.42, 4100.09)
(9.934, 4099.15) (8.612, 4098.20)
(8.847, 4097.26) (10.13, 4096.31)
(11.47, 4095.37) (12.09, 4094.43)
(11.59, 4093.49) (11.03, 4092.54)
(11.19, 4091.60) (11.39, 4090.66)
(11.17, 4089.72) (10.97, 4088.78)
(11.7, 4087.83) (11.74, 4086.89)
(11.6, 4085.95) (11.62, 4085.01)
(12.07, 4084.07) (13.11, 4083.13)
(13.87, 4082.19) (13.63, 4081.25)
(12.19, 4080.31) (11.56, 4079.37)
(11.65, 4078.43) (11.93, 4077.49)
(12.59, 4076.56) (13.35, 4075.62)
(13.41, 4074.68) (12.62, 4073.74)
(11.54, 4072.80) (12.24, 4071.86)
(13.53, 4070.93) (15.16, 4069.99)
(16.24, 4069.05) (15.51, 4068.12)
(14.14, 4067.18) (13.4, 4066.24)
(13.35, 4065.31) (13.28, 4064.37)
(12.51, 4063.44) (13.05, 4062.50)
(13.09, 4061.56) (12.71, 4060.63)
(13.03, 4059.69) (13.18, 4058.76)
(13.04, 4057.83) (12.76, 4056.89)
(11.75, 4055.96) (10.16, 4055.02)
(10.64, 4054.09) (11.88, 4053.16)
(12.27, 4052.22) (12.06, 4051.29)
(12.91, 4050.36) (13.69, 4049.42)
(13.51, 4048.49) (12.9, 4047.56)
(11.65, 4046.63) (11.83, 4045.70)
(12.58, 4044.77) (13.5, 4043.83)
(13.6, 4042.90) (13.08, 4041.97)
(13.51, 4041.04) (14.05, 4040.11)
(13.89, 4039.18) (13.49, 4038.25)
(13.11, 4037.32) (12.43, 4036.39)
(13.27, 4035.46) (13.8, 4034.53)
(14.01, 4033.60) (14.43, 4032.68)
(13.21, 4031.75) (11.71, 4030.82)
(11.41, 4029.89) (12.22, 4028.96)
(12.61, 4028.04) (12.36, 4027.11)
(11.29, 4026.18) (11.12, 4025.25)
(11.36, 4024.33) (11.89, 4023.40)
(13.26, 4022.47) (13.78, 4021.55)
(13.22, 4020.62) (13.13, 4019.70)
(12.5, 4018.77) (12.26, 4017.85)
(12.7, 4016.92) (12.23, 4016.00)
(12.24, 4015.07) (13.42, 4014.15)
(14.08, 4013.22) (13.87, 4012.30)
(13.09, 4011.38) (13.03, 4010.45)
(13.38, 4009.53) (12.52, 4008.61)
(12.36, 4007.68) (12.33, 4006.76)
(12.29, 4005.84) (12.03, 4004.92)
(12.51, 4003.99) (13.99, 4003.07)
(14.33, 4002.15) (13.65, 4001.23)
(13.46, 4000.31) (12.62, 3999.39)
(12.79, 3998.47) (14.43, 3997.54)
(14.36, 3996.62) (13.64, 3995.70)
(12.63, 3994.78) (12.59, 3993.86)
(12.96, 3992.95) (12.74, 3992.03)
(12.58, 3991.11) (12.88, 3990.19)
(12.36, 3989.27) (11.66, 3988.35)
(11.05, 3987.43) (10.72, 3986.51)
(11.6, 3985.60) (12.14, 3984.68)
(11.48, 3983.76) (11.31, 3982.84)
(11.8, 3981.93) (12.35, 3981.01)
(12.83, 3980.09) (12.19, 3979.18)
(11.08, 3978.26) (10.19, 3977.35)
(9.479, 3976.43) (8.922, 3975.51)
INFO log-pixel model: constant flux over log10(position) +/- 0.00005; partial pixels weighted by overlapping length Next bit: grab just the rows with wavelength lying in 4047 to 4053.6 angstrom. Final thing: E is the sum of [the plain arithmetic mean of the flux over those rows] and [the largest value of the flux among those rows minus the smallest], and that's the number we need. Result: 14.6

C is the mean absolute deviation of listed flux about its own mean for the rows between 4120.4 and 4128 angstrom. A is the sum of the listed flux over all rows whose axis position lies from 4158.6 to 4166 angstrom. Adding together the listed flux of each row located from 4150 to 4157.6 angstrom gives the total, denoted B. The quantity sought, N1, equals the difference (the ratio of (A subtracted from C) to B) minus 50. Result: -51.1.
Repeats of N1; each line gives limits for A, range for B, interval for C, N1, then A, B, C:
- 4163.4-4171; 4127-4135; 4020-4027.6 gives -51.0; 106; 101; 0.87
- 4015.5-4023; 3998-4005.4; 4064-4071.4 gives -51.0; 103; 105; 0.98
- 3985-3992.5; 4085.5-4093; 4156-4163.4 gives -51.0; 96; 91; 0.59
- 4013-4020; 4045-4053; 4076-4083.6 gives -51.0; 103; 101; 0.73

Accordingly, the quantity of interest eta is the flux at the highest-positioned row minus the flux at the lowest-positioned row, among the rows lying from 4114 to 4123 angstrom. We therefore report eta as -0.5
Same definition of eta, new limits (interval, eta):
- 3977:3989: 1.5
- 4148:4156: -0.1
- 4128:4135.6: 0.3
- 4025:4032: 2.1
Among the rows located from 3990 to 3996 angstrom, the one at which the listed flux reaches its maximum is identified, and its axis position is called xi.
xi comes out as 3995.70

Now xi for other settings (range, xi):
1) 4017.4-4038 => 4032.68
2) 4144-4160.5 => 4149.48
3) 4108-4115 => 4114.28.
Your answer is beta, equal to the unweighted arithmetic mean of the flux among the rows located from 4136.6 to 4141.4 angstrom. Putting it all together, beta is 12.7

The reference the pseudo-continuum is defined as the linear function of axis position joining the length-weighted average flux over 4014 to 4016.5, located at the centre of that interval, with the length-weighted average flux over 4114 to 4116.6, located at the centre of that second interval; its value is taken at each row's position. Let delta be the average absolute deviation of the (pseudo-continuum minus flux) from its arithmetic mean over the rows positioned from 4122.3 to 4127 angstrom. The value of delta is 0.13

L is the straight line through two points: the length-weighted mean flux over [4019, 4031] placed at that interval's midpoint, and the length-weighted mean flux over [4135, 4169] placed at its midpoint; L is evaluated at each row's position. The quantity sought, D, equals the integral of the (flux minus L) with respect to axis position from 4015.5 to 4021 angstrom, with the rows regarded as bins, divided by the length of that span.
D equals 0.4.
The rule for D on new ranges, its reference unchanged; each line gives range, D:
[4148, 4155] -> -0.4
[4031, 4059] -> 0.6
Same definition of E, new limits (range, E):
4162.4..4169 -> 14.3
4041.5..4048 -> 14.7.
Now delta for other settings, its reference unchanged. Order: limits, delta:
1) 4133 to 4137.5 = 0.30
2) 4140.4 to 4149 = 0.09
